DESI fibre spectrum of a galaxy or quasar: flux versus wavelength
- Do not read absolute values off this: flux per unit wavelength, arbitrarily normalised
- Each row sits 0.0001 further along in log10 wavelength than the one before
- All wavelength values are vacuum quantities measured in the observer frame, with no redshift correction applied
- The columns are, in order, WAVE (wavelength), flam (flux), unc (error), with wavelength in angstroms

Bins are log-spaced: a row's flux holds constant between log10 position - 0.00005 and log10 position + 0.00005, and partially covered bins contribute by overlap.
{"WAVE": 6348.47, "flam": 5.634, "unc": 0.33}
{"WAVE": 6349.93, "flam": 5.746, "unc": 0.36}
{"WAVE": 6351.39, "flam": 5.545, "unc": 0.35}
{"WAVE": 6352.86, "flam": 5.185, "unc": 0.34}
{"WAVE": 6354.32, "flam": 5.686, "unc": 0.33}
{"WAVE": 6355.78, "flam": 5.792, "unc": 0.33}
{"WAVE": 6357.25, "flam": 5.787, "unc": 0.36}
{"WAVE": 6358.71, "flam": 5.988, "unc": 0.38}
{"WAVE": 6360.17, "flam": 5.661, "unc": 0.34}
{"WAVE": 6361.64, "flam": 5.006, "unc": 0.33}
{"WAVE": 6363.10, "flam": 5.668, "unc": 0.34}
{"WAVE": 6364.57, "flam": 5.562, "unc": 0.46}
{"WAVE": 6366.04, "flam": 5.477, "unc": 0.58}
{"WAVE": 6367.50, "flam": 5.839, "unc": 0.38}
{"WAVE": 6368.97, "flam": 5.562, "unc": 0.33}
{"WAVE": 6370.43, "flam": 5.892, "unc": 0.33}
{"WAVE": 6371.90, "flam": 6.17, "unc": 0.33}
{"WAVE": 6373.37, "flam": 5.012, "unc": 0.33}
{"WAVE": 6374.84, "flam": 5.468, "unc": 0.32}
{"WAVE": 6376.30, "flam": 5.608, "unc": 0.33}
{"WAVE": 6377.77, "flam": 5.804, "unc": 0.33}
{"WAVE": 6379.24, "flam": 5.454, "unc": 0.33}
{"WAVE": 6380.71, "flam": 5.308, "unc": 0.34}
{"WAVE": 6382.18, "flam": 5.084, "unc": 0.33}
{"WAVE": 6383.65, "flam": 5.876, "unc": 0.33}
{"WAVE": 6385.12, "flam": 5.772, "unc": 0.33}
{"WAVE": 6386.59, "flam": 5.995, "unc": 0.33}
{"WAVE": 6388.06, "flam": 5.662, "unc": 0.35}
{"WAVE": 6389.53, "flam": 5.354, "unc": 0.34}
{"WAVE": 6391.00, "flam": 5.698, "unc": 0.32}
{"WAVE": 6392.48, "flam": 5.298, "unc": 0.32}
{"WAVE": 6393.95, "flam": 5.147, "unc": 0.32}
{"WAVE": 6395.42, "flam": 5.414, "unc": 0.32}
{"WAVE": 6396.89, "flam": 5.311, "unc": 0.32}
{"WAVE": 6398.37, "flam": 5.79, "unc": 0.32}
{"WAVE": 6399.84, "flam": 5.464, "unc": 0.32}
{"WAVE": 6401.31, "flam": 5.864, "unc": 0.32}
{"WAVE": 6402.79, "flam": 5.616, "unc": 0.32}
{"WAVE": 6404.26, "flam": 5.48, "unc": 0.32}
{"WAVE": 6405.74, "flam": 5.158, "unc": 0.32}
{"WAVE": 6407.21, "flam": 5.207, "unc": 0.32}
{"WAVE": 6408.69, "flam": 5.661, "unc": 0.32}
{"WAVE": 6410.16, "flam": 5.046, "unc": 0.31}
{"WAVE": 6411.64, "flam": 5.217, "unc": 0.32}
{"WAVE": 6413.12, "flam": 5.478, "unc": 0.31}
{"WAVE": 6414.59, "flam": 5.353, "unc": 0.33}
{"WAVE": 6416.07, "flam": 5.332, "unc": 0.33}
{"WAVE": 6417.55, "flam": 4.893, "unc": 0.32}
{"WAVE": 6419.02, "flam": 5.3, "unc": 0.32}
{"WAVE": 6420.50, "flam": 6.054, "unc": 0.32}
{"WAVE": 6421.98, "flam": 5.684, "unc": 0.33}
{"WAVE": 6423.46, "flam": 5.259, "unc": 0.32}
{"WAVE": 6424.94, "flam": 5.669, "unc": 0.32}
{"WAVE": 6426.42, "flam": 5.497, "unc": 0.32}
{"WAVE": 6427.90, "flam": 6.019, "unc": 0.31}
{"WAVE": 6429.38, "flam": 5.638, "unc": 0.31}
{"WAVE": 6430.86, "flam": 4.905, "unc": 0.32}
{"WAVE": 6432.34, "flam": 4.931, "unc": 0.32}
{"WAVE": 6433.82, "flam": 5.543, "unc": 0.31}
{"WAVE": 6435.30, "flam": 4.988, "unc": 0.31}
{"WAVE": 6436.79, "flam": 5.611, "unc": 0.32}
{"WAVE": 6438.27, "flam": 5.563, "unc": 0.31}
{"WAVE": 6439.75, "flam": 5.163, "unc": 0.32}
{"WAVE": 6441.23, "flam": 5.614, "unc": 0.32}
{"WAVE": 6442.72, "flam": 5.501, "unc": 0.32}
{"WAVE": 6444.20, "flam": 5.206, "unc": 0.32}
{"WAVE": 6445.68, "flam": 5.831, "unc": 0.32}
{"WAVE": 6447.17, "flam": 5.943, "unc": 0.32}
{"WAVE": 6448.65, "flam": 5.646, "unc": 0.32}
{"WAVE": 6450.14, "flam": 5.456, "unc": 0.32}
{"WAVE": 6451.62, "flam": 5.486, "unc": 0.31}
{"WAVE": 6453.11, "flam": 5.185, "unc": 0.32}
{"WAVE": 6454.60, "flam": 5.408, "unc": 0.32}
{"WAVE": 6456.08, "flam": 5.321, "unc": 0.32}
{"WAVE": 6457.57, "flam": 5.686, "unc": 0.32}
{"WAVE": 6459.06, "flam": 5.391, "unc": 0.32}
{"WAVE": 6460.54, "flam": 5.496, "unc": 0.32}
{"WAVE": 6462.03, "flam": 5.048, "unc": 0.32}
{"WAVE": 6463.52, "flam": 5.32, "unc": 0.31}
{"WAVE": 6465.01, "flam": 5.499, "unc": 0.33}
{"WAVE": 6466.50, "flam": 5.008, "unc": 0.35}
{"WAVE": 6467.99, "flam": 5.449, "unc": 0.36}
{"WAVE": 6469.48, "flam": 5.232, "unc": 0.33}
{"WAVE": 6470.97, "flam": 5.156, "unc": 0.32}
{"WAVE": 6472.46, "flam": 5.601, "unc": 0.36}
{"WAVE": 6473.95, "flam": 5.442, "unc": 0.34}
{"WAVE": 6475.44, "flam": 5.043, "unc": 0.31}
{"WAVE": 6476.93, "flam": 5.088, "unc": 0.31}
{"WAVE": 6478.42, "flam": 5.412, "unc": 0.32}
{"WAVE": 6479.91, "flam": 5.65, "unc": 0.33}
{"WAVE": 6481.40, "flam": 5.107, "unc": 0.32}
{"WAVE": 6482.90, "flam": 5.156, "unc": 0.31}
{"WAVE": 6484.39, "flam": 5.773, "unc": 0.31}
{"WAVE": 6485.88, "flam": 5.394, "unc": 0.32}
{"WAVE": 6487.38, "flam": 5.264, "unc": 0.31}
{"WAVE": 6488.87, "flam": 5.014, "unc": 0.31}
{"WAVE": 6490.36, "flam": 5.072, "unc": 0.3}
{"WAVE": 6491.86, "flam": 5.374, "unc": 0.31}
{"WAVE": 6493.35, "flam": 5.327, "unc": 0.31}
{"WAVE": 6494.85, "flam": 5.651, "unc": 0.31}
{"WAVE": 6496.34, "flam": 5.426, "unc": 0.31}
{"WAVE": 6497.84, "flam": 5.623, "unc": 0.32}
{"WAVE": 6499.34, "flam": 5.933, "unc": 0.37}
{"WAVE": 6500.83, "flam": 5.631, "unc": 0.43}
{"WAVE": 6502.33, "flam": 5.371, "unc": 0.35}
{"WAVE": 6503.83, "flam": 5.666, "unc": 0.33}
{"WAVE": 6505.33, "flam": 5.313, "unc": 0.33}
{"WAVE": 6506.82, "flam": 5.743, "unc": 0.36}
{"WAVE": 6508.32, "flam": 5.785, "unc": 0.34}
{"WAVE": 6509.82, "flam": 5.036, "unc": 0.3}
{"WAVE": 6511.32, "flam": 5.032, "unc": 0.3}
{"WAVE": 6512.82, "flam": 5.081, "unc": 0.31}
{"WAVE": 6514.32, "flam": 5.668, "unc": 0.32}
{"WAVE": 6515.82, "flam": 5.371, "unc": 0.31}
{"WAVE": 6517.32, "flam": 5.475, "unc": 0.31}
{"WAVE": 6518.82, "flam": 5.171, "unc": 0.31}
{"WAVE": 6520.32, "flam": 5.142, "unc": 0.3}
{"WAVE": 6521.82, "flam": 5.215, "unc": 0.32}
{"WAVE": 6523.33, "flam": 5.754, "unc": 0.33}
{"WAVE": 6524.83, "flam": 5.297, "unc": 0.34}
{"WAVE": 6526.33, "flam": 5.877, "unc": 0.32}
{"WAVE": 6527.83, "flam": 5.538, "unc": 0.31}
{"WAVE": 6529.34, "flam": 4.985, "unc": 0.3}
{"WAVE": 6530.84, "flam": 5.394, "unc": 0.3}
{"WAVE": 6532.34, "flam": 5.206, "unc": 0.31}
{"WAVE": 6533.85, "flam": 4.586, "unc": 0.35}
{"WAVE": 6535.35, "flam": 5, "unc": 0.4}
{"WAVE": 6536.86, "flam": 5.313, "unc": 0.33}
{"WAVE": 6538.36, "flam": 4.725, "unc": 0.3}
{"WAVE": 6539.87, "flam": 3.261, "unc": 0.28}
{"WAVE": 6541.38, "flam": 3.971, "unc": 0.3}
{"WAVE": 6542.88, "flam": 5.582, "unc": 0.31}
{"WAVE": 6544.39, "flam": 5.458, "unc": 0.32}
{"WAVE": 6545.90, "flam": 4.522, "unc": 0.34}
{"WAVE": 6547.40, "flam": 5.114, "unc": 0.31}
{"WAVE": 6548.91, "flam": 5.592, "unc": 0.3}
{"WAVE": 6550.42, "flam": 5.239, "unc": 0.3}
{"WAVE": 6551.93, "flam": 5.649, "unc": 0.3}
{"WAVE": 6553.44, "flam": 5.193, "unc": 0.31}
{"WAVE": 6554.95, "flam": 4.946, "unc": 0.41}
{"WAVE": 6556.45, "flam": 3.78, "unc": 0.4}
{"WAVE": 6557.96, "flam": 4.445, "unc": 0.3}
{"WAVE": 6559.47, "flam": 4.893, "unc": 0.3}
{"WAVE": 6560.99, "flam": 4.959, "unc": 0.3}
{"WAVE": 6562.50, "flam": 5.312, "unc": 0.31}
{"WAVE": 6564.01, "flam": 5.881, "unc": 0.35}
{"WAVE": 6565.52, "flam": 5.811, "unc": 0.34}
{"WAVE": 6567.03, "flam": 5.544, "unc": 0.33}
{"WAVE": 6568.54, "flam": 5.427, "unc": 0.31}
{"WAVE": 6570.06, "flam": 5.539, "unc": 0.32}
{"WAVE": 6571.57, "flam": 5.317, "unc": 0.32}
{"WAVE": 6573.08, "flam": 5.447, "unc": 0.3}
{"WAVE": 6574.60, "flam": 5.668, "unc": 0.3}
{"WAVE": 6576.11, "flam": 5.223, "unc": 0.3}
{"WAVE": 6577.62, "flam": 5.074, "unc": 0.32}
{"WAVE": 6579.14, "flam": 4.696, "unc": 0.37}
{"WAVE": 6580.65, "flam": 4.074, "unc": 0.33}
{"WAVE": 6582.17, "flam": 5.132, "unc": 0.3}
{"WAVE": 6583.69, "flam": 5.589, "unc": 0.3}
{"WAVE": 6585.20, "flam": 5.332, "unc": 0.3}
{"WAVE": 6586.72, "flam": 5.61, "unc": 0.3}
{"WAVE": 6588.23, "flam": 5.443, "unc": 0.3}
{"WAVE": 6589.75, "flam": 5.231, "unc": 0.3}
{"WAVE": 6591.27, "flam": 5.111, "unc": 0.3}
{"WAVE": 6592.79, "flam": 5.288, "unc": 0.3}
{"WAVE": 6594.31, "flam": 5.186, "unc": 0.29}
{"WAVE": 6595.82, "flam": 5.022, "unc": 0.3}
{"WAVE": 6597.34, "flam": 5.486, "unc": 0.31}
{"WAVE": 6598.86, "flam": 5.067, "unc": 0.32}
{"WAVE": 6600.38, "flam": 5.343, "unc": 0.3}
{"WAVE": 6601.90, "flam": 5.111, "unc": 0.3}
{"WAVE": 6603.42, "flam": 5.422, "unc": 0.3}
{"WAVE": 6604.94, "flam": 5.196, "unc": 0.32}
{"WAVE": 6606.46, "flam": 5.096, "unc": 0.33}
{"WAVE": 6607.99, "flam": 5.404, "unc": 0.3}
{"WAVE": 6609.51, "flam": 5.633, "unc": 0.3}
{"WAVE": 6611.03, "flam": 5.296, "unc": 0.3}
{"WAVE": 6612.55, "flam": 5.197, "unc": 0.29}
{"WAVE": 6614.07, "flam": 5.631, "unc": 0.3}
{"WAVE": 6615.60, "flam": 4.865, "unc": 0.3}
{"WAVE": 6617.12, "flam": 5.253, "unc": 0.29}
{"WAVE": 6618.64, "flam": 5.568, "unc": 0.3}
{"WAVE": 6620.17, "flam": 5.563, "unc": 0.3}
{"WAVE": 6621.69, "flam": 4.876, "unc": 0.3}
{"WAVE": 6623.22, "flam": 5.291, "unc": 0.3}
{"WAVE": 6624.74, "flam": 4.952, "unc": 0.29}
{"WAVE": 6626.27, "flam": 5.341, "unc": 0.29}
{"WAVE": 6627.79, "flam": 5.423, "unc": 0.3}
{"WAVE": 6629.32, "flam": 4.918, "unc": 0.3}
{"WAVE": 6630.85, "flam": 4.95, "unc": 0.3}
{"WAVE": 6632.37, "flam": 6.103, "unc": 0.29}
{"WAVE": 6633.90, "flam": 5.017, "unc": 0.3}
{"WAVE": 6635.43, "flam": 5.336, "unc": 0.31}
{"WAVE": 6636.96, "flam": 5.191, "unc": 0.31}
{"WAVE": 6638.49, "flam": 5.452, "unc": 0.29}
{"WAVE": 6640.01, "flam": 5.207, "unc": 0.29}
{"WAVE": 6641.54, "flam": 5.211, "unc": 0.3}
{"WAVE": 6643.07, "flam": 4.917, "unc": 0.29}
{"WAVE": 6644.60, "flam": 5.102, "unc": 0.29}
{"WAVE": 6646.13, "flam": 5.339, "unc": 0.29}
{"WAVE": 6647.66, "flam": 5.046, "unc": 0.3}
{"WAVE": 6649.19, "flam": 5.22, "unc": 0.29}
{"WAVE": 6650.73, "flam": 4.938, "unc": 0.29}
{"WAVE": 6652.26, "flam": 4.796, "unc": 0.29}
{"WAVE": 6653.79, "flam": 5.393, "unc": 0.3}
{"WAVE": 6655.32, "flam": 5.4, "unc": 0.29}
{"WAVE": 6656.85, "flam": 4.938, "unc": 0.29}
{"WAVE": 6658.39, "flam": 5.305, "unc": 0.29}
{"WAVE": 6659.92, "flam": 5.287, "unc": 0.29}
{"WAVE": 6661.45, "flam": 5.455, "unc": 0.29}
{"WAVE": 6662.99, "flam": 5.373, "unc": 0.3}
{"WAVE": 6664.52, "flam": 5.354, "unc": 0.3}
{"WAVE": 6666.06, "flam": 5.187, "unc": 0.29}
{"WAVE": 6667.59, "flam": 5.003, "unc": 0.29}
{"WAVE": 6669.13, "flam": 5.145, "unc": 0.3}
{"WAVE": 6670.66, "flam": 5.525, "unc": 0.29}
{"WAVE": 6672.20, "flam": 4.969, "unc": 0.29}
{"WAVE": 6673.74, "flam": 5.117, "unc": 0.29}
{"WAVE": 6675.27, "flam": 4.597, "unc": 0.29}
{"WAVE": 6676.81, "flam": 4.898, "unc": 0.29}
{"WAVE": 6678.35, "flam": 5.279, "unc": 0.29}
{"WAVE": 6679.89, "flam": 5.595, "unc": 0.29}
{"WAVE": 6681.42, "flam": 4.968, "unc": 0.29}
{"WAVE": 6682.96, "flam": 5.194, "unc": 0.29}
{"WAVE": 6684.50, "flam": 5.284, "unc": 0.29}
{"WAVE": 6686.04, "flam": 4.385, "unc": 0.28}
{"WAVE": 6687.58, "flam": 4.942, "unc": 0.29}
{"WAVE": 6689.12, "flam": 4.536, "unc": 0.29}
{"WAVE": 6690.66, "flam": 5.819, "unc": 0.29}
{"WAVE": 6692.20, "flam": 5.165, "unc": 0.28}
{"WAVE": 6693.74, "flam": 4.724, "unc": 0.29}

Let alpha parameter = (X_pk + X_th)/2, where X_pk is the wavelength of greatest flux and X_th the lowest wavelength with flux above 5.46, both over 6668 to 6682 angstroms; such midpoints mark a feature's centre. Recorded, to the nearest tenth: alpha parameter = 6675.3 angstroms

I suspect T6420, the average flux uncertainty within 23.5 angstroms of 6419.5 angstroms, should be 0.3187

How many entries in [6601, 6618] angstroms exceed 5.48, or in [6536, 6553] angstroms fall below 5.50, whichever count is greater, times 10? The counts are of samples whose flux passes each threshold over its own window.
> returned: 80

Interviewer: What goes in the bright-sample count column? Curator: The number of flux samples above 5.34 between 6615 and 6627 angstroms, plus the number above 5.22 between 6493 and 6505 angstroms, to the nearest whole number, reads 11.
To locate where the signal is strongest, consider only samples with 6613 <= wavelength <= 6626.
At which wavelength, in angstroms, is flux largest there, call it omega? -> 6614.07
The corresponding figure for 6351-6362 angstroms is 6358.71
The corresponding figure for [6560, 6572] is 6564.01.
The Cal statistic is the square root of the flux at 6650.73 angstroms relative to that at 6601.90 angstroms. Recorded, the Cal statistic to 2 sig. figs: 0.98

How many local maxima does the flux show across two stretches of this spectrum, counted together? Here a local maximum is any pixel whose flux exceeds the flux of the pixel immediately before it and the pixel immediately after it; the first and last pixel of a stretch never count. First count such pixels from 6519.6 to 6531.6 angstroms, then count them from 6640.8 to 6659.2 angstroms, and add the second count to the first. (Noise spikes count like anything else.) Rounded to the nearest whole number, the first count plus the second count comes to 5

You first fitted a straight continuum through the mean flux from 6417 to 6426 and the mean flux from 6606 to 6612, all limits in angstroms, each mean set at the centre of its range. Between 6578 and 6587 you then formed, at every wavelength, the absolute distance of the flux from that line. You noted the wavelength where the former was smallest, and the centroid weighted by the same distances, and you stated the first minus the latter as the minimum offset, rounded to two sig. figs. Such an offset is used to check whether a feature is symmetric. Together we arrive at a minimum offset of 4.0 angstroms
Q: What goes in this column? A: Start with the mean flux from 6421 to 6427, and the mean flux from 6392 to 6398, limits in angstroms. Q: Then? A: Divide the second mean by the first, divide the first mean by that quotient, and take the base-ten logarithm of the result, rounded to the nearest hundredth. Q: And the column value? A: 0.76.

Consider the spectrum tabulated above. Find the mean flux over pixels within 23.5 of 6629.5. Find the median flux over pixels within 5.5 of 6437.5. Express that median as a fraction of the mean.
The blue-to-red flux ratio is 1.056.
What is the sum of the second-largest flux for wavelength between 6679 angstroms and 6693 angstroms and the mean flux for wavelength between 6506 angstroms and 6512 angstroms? 11.0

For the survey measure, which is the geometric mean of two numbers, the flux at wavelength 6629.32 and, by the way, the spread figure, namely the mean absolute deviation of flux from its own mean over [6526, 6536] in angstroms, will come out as 1.26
